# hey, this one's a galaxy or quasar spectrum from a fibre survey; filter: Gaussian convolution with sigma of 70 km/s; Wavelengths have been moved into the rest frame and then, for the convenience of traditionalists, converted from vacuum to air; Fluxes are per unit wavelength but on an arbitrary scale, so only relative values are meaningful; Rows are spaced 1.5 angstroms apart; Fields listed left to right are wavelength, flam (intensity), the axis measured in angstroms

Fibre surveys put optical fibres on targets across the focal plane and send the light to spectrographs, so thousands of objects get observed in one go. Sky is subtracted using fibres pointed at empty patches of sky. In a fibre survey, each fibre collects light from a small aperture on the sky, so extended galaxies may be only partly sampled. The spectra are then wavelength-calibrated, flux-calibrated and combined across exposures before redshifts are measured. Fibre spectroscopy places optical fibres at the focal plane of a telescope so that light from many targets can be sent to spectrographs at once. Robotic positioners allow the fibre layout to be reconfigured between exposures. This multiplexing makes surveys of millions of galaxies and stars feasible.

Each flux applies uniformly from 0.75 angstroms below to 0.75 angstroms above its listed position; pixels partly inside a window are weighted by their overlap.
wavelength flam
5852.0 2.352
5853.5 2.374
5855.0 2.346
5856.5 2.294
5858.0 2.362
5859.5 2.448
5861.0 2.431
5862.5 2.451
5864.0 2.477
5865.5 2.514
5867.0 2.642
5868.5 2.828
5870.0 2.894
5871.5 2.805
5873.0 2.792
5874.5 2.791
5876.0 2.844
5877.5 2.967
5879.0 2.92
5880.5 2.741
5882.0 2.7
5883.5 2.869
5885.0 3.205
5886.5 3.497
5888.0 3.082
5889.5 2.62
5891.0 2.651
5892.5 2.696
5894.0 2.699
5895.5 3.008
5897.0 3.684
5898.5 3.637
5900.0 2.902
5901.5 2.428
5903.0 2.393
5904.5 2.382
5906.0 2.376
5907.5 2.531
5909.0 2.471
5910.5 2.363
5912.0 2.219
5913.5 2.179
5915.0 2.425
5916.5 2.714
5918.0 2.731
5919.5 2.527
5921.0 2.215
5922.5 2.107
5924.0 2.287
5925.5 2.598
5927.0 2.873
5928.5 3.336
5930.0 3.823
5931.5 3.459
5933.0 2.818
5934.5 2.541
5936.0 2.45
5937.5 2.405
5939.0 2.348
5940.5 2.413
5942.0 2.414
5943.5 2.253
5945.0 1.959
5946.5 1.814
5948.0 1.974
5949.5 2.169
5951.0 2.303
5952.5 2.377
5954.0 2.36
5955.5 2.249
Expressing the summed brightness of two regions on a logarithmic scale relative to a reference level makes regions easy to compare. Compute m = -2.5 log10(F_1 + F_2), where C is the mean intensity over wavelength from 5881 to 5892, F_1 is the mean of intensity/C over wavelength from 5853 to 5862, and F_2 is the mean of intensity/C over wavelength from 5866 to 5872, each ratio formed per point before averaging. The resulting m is -0.61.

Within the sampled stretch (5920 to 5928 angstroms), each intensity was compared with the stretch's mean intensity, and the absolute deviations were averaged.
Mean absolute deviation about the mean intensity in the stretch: 0.26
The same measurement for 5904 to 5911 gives 0.06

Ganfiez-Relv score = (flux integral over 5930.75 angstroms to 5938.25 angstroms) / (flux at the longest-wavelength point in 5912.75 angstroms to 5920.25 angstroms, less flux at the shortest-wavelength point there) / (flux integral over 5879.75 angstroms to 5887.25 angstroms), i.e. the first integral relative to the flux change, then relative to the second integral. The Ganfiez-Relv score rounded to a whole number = 3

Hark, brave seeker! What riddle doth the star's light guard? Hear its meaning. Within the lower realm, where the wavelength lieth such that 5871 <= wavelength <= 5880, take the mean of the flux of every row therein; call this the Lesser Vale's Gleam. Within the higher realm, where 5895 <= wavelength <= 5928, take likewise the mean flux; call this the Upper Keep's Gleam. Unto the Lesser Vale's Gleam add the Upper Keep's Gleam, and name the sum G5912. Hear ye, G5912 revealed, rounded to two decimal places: 5.45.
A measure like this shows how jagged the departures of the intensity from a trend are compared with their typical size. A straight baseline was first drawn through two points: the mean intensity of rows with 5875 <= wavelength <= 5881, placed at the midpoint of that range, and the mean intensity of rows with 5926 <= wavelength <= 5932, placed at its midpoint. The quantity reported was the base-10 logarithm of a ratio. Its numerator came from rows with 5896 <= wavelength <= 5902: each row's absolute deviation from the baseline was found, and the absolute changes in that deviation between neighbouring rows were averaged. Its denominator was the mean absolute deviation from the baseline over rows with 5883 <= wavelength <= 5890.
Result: 0.07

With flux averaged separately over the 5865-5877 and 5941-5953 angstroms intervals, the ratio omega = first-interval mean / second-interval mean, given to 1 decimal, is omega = 1.3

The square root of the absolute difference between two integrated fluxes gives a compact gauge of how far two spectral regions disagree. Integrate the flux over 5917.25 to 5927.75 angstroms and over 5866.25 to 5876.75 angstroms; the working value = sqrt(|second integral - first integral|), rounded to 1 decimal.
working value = 1.8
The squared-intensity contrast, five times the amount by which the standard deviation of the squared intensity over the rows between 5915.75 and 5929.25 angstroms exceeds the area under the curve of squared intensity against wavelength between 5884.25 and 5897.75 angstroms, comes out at -613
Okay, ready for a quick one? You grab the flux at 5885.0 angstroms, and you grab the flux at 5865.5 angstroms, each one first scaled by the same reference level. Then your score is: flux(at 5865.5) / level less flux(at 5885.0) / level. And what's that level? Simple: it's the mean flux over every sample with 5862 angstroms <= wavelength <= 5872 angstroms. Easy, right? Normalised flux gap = -0.26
